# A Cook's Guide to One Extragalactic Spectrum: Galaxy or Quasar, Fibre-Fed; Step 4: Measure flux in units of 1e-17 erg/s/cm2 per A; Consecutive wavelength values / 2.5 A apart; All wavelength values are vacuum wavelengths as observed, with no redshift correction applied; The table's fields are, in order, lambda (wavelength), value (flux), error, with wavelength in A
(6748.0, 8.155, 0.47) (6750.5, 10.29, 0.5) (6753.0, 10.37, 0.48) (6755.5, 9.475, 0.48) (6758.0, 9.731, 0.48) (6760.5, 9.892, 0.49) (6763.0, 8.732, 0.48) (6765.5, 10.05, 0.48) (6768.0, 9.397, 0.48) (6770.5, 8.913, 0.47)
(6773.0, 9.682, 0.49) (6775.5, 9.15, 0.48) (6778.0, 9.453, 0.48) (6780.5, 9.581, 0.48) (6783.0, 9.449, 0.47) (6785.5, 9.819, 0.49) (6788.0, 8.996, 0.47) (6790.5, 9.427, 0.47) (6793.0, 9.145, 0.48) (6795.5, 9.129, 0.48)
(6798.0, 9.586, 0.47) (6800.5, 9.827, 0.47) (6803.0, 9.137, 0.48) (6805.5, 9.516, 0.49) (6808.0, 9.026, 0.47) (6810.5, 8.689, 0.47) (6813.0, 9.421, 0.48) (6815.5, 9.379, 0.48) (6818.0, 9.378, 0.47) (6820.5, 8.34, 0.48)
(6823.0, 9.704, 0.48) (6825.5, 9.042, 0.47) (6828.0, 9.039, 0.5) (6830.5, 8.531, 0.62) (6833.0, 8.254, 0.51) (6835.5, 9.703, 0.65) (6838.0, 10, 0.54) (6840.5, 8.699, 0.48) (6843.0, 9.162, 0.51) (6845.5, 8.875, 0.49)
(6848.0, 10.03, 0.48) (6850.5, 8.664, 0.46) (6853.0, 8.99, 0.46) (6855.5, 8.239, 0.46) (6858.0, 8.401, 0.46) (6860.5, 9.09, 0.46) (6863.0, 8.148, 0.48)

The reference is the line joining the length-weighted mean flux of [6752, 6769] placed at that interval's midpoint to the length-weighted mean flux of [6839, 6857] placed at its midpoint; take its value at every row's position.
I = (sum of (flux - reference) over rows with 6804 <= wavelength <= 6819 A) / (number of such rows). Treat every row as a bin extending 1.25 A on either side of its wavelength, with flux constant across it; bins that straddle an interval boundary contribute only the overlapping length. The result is -0.01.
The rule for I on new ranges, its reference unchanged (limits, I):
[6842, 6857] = 0.05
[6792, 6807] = 0.04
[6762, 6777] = -0.27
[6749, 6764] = 0.06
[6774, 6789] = -0.08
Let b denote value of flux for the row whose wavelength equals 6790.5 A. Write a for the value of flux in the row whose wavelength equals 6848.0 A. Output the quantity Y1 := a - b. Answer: 0.6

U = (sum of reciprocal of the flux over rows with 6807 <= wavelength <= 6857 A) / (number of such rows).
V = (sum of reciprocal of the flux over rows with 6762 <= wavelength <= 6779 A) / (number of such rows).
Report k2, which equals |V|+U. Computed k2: 0.218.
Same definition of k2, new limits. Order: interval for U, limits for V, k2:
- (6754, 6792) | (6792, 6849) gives 0.215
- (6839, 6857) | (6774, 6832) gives 0.220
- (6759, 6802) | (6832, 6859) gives 0.218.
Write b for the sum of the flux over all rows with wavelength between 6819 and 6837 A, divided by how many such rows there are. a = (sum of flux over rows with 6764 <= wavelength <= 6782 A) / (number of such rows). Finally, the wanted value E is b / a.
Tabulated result 0.95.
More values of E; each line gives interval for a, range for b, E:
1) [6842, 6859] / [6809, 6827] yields 1.03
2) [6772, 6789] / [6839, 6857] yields 0.95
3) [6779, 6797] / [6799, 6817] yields 0.99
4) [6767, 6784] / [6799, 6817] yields 0.99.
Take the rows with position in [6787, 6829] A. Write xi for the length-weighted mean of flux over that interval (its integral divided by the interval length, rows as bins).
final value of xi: 9.22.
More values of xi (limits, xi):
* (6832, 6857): 9.06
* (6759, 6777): 9.41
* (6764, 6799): 9.41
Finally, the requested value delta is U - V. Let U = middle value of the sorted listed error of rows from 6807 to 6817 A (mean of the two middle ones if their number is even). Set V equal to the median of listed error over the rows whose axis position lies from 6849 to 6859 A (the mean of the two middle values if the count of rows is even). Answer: 0.015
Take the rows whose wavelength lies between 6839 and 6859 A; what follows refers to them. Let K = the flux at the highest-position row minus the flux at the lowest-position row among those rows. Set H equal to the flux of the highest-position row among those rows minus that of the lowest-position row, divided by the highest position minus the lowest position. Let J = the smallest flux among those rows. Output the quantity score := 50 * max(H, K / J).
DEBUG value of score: -0.9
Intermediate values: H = -0.017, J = 8.239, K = -0.30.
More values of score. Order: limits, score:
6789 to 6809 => -1.1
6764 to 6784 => -1.7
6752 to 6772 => -4.2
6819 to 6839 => 10.1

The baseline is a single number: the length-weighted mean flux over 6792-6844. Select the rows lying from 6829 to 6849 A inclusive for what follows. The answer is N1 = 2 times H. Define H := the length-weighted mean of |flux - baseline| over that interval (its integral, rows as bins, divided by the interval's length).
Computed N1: 1.12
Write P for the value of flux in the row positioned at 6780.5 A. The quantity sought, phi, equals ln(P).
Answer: 2.26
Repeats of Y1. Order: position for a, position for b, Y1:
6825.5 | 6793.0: -0.1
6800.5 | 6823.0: 0.1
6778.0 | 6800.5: -0.4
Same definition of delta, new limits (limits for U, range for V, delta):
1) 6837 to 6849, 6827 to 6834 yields -0.020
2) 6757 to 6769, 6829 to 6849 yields -0.030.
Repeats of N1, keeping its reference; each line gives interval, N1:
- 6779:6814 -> 0.59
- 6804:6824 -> 0.74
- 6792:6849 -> 0.78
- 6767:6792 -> 0.60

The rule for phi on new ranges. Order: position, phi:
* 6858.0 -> 2.13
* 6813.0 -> 2.24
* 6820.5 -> 2.12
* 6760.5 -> 2.29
